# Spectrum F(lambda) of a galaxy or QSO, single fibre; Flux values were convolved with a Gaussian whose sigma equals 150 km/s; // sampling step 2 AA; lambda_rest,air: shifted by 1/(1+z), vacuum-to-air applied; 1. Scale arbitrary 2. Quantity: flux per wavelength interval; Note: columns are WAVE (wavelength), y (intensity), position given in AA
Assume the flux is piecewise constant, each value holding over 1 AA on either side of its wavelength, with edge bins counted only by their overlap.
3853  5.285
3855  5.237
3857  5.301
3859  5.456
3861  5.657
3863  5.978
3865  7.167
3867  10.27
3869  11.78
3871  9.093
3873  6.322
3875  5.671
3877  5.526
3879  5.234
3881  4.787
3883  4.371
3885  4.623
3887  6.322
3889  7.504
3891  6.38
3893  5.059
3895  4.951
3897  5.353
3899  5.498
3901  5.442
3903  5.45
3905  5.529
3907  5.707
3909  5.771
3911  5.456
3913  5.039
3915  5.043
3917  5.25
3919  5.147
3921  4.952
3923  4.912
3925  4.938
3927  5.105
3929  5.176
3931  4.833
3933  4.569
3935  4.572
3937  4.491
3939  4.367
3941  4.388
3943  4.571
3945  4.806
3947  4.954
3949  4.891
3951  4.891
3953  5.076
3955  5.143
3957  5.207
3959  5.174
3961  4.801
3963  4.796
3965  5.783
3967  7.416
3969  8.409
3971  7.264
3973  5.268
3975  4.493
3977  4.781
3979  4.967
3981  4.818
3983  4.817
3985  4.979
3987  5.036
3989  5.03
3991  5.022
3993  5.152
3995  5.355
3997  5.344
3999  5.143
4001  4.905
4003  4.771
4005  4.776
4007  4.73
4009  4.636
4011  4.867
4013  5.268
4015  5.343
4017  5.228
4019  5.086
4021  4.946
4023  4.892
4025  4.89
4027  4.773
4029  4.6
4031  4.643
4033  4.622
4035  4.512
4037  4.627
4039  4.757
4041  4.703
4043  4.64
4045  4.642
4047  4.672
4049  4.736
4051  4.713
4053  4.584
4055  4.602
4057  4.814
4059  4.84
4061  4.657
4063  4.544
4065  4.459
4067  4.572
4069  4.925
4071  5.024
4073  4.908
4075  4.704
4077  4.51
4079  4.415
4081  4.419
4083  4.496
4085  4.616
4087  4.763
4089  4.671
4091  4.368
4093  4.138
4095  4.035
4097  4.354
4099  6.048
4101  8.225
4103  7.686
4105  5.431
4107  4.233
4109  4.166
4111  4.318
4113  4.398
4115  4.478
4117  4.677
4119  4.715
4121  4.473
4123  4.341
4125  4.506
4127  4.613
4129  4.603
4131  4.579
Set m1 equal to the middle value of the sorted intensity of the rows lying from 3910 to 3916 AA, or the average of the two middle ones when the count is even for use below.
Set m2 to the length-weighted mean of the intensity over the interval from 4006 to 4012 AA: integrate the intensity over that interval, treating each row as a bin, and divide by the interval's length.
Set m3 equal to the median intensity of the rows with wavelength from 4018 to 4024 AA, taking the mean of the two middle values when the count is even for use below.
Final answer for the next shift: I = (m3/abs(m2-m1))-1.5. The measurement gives 15.1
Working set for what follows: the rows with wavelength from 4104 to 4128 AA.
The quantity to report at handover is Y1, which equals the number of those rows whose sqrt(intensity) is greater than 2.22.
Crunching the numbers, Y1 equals 1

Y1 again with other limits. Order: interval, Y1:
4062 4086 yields 1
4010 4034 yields 5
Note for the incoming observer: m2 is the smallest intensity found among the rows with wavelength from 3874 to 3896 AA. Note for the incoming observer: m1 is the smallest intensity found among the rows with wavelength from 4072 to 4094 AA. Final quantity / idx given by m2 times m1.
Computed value 18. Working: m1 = 4.138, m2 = 4.371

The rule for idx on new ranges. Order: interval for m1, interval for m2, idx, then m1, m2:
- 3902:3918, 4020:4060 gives 23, 5.039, 4.512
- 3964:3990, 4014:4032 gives 21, 4.493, 4.6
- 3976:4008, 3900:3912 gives 26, 4.73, 5.442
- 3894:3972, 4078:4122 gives 18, 4.367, 4.035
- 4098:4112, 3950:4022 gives 19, 4.166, 4.493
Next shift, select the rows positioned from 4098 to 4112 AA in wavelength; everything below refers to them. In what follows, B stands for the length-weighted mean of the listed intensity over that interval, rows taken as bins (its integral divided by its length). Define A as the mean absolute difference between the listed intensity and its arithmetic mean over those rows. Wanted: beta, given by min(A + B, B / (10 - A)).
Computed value 0.66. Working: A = 1.4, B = 5.7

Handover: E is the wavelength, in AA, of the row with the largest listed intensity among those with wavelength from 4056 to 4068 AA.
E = 4059 AA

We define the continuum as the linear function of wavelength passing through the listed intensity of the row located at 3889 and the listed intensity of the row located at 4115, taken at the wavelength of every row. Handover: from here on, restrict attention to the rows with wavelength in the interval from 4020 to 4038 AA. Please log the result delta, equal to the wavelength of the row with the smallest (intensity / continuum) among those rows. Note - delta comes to 4035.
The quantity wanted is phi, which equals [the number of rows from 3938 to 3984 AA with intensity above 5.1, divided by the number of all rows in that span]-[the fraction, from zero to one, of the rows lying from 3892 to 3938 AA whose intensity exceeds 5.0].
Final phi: -0.30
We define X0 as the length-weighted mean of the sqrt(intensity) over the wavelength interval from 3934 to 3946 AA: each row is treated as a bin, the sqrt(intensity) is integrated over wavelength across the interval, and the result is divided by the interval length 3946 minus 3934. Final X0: 2.13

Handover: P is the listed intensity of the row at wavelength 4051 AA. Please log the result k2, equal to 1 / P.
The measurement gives 0.212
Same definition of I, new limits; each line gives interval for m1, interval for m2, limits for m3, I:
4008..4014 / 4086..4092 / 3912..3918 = 17.4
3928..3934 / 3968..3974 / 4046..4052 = 0.7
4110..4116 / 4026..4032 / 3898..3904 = 18.4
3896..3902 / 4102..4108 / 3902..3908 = 14.7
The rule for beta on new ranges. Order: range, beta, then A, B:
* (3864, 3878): 1.00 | 2.1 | 8.0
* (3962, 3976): 0.71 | 1.3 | 6.2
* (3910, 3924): 0.52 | 0.1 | 5.1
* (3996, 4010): 0.50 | 0.2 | 4.9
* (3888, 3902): 0.62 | 0.7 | 5.7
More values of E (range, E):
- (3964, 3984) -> 3969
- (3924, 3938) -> 3929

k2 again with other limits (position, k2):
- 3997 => 0.187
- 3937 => 0.223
